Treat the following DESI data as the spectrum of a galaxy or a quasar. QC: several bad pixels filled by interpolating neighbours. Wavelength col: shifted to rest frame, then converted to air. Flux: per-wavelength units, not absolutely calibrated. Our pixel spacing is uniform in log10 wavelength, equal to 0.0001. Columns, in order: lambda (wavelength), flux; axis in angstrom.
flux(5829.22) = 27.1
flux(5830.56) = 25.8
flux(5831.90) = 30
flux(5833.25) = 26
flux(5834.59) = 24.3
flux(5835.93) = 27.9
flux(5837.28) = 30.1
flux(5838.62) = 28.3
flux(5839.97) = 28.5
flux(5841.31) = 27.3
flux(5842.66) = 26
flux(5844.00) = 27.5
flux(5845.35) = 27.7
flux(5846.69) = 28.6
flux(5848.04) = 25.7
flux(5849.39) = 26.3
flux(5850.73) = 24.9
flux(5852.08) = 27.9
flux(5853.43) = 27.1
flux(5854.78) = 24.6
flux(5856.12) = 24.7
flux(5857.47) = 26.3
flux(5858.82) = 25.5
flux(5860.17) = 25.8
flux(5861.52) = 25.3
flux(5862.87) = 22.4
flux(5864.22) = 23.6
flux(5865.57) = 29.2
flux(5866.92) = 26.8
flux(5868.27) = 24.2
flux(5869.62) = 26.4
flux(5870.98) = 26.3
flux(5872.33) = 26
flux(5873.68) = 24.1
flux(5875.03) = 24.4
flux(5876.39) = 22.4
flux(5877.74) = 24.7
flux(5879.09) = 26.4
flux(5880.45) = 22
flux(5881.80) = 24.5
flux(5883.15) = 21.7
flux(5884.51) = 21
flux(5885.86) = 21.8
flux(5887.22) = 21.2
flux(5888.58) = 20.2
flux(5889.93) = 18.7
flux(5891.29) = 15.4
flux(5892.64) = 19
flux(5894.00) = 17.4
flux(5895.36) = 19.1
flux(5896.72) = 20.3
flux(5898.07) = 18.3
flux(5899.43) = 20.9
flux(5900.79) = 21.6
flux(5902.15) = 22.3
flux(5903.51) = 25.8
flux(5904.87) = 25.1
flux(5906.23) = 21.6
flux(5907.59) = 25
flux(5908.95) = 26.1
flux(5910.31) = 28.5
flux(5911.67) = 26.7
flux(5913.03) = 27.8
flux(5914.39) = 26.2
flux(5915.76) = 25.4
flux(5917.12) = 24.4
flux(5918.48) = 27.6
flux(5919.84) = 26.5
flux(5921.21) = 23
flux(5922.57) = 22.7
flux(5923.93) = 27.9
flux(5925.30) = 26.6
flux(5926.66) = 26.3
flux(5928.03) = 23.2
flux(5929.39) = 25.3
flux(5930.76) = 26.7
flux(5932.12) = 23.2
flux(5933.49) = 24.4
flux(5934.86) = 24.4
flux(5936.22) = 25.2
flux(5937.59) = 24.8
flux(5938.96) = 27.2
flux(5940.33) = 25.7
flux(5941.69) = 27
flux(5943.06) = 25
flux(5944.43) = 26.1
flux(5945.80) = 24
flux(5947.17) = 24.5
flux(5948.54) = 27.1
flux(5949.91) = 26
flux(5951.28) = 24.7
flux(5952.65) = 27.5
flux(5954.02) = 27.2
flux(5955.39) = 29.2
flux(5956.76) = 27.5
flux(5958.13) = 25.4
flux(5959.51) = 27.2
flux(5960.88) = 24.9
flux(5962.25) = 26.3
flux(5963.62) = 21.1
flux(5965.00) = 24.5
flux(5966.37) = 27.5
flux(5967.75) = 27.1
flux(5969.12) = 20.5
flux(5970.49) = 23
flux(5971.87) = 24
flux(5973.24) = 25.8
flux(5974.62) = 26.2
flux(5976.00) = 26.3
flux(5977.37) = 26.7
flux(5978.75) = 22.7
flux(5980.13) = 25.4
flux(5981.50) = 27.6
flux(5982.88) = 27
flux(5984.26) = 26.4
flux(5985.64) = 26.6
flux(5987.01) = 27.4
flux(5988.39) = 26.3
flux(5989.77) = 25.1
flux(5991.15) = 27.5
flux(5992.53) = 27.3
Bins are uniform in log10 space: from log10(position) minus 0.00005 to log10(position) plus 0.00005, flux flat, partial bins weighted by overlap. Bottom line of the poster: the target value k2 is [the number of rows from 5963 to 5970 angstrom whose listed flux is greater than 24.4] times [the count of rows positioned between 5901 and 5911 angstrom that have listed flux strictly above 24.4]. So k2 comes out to 15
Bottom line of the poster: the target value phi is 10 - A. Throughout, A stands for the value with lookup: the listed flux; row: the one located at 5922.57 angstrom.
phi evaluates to -12.7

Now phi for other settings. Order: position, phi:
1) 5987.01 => -17.4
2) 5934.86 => -14.4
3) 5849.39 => -16.3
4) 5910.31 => -18.5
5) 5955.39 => -19.2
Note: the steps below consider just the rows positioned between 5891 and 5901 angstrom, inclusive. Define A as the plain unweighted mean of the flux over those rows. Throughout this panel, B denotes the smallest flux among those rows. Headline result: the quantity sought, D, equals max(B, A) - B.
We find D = 3.6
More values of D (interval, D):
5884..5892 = 4.3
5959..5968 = 4.4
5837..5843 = 2.0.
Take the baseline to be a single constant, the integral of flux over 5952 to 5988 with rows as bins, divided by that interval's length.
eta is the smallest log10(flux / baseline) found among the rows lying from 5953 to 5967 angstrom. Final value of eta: -0.09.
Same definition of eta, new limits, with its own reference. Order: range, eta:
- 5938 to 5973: -0.10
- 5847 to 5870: -0.06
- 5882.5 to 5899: -0.22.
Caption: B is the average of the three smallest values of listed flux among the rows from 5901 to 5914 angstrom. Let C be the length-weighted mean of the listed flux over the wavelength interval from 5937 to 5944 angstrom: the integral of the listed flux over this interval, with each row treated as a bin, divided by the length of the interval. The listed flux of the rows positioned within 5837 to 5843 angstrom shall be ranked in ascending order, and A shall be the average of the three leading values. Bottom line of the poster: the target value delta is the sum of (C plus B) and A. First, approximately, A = 27.2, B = 23.0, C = 26.0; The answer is 76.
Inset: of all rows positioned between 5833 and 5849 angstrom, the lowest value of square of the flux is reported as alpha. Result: 590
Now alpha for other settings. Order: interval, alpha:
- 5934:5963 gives 576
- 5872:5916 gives 237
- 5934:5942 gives 595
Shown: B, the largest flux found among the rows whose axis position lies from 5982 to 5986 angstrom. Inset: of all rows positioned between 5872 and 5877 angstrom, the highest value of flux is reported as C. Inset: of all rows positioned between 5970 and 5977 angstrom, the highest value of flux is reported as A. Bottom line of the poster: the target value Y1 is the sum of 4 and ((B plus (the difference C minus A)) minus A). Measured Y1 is 4.4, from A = 26.3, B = 27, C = 26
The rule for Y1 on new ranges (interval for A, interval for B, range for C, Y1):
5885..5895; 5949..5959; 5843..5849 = 18.2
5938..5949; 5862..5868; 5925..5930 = 5.4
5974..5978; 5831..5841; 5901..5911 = 9.2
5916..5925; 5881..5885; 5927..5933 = -0.6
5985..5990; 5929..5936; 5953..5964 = 5.1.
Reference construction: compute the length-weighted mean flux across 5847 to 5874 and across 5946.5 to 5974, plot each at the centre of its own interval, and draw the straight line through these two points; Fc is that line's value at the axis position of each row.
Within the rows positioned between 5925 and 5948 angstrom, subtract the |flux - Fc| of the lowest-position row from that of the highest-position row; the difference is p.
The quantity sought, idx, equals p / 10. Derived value 0.01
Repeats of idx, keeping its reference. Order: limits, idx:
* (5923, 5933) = 0.01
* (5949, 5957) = 0.15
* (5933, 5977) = -0.04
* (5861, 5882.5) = 0.08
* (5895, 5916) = -0.63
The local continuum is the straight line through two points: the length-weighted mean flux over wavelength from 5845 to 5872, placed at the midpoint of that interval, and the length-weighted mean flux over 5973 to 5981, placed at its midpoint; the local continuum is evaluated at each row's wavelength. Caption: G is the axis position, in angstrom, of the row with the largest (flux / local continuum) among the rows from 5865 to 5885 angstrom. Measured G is 5865.57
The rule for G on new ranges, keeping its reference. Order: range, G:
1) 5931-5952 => 5938.96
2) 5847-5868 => 5865.57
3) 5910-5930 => 5910.31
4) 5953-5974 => 5955.39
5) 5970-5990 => 5981.50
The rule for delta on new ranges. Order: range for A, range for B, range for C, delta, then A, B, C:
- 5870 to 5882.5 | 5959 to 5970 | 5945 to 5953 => 70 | 22.8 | 22.0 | 25.6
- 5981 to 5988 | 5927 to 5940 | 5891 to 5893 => 68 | 26.7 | 23.6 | 17.3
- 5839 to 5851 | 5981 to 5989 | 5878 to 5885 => 75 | 25.5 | 26.4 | 23.3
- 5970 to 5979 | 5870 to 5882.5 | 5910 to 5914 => 74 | 23.2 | 22.8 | 27.5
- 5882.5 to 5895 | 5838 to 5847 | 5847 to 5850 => 70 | 17.2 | 26.9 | 26.2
